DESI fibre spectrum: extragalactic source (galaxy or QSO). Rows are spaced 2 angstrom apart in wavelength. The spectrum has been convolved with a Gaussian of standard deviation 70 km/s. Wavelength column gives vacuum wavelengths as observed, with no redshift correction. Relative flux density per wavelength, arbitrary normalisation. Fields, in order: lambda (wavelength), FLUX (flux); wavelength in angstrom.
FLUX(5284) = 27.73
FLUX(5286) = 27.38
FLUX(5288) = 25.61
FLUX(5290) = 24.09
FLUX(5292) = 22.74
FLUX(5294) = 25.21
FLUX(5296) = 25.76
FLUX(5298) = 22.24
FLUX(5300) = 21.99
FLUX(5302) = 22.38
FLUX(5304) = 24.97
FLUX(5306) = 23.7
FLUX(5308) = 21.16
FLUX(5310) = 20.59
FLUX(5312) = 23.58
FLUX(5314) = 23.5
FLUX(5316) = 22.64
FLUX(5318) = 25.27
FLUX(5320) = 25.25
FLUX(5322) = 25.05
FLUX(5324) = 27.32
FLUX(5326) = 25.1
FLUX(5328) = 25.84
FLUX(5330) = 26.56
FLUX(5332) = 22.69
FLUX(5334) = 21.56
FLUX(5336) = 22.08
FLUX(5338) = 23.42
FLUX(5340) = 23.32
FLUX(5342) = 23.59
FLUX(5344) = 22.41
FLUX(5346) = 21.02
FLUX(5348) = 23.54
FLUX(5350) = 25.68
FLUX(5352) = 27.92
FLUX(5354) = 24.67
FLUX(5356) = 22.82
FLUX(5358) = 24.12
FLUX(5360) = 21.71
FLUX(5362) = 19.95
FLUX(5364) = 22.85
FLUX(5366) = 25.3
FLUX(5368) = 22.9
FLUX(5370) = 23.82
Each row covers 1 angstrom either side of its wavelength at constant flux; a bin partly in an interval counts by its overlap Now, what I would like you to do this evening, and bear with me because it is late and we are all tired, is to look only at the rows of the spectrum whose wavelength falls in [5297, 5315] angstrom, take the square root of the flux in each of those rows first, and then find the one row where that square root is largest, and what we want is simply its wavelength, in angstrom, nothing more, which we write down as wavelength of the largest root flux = 5304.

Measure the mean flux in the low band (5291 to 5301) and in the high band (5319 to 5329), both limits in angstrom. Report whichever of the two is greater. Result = 25.7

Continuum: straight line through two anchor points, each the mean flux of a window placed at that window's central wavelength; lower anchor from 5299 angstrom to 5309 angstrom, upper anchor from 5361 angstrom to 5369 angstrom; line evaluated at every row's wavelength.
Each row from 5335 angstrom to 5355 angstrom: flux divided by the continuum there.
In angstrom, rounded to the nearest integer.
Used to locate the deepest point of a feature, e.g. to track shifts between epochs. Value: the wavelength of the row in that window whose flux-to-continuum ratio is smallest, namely 5346 angstrom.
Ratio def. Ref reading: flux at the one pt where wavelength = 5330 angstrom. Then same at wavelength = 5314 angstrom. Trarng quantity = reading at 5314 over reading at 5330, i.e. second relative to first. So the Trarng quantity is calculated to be 0.88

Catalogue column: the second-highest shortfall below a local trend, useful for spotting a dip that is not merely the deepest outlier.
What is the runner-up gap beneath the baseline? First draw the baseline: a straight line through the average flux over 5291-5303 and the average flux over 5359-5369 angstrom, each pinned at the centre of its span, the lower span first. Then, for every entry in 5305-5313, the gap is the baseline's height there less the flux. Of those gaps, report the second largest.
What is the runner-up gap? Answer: 2.1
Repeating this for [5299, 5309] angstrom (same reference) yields 1.4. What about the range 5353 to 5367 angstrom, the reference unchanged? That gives 0.9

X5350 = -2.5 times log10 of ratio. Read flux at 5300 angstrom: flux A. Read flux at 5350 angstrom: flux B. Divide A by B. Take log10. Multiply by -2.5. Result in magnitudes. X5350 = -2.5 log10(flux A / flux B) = 0.17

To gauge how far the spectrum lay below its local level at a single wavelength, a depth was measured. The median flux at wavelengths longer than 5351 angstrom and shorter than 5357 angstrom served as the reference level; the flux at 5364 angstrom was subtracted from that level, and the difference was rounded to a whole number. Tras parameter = 2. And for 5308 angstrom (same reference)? 4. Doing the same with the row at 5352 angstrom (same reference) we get -3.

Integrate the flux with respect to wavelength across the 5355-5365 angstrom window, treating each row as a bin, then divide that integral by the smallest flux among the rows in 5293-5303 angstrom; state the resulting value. 10.1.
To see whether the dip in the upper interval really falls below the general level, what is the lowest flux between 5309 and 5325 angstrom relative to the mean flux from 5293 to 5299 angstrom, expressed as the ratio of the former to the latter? 0.84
